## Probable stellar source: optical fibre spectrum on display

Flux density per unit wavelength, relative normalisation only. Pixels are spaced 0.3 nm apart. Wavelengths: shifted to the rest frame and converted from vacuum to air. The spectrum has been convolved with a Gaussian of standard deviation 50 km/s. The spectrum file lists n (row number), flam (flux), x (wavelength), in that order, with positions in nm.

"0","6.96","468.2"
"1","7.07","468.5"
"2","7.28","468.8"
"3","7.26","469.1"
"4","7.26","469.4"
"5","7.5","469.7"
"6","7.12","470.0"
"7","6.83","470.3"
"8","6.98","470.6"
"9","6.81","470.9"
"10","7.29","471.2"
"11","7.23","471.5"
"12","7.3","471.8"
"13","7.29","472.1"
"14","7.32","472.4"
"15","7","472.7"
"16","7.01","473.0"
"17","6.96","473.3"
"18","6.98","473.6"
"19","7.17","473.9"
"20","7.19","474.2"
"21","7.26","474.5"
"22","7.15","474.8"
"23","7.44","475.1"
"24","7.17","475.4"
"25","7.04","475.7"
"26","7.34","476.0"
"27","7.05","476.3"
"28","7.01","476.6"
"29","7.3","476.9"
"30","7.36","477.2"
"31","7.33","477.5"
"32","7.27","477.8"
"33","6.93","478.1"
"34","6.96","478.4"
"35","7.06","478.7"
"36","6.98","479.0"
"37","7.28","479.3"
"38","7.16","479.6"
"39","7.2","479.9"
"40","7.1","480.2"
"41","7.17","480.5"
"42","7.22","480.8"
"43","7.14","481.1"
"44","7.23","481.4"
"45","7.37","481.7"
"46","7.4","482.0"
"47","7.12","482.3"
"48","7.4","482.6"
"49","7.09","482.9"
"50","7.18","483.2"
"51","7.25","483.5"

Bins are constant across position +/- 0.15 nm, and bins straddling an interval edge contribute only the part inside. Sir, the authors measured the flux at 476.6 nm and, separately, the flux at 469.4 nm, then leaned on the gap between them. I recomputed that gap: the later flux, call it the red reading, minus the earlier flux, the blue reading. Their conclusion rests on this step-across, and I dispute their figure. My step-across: -0.25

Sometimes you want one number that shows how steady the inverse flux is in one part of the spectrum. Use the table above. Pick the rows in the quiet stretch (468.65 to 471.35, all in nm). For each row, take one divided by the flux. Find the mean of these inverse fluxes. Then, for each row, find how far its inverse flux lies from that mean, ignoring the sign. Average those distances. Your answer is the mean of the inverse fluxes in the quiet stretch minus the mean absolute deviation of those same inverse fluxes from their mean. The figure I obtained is 0.136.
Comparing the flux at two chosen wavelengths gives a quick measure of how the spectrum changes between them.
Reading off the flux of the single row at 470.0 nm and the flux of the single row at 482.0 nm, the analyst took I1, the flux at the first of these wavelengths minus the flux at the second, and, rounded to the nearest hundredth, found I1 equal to -0.28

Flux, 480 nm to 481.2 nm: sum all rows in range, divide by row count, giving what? 7.16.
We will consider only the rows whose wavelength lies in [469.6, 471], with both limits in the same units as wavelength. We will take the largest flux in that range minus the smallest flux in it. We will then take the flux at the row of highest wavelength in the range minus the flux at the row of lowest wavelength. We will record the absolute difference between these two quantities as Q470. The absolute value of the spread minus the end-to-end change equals 1.4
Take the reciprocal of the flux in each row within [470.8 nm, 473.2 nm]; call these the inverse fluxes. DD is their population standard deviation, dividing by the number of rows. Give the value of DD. 0.0036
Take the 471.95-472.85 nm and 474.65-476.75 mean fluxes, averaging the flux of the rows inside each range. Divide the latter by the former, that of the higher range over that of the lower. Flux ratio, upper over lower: 0.996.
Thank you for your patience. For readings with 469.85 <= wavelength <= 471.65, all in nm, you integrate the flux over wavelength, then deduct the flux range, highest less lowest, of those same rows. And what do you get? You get 12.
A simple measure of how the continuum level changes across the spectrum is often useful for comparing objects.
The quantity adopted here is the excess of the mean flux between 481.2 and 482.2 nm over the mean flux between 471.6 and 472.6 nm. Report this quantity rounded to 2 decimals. 0.03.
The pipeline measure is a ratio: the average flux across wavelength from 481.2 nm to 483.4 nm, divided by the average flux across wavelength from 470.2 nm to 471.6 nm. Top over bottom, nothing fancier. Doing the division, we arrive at 1.032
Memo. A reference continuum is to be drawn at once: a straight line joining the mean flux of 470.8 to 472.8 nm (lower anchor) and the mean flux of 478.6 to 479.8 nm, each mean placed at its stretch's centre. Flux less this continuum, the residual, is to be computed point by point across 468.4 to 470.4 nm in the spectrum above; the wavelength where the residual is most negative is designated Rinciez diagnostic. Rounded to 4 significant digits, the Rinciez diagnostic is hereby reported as 470.3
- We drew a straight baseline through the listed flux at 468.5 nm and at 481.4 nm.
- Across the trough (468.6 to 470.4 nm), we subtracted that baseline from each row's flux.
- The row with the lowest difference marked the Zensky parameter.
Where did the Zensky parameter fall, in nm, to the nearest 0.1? 470.3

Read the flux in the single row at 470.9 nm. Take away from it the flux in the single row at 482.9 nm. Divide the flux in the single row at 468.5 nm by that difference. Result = -25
